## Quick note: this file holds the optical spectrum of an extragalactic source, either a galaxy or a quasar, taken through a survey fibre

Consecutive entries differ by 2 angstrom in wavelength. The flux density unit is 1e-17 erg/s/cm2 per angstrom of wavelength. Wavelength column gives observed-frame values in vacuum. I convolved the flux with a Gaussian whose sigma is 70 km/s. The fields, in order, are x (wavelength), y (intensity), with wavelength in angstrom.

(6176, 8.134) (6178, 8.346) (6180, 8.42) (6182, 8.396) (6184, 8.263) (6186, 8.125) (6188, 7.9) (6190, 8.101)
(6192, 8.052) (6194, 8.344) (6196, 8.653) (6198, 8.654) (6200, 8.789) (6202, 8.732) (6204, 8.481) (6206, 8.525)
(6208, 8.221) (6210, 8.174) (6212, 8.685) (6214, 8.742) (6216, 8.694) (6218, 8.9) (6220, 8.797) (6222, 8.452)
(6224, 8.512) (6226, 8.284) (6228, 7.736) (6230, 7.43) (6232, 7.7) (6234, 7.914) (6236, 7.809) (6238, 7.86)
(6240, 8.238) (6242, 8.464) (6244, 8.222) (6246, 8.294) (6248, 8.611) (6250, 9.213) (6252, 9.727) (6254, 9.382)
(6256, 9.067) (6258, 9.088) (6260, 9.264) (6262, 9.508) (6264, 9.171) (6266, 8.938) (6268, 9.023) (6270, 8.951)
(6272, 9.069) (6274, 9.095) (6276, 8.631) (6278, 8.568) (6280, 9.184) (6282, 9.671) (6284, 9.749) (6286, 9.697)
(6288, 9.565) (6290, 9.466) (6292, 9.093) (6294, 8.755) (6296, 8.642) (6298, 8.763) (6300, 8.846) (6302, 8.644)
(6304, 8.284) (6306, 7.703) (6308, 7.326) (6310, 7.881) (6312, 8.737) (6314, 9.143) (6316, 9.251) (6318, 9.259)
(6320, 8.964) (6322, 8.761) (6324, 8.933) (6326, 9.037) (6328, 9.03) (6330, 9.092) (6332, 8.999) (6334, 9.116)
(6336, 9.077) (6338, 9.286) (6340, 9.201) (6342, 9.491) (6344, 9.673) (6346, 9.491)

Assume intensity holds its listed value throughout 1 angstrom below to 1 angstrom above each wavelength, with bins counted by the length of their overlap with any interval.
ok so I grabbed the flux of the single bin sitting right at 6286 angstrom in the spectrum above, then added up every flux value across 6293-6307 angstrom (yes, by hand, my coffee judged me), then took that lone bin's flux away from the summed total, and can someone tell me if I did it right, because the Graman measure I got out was 49.9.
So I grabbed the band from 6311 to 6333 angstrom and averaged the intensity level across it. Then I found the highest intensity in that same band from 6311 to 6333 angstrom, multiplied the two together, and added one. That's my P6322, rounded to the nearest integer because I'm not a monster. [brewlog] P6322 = 85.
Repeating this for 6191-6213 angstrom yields 76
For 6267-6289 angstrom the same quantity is 91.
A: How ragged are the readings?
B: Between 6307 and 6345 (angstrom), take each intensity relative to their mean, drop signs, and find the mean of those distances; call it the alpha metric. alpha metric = 0.33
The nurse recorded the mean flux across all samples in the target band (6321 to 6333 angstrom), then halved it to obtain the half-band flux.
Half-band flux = 4.5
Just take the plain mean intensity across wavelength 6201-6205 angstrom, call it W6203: 8.6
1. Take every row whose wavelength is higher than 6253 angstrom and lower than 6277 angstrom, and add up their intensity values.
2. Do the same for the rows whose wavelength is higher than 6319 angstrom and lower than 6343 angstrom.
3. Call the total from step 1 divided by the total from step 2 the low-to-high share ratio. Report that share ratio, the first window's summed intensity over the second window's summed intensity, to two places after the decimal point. 1.00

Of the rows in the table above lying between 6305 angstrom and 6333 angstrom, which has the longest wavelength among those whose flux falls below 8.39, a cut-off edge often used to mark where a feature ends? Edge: 6310 angstrom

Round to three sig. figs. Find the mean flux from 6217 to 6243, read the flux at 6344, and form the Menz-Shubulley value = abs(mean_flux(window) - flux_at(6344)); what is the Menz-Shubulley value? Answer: 1.51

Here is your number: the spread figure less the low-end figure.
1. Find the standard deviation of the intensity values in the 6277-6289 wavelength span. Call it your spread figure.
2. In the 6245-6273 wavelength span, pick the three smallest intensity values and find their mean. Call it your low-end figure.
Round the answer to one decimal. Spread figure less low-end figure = -8.2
